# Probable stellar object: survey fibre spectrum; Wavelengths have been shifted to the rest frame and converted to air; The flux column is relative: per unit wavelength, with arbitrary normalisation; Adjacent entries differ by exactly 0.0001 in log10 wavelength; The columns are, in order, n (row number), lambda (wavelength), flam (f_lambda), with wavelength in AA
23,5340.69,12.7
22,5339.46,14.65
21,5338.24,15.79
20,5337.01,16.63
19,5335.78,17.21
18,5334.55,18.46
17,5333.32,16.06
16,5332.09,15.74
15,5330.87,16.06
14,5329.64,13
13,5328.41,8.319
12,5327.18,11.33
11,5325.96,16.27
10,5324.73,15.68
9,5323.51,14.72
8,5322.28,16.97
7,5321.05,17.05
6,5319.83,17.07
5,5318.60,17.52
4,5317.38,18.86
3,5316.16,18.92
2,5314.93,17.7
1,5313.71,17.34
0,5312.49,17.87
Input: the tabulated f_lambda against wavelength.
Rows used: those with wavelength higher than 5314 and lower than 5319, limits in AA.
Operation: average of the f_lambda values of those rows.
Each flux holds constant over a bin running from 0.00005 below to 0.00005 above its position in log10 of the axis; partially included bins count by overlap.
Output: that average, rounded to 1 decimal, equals 18.2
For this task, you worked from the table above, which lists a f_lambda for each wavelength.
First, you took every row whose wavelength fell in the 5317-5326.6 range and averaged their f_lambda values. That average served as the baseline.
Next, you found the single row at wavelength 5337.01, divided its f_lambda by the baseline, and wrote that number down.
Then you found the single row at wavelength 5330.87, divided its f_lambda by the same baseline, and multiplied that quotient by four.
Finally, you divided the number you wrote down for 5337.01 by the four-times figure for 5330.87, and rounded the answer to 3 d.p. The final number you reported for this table 0.259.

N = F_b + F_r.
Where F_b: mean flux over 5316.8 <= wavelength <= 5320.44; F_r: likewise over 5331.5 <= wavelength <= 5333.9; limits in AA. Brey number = 33.7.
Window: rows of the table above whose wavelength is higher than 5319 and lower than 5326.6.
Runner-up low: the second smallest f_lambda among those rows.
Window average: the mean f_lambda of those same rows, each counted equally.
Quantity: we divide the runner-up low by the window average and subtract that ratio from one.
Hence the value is 0.038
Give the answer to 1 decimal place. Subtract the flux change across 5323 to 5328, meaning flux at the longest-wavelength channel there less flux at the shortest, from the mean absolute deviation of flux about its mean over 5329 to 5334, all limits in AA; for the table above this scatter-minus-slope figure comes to 4.5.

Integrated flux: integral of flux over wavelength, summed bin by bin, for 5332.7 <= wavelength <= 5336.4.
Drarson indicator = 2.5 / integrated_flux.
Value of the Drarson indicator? 0.0393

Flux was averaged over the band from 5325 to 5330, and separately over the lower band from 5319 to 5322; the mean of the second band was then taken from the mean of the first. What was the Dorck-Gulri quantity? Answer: -5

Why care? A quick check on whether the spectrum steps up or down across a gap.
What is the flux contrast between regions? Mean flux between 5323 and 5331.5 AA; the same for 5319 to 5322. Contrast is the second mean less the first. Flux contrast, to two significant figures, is 3.4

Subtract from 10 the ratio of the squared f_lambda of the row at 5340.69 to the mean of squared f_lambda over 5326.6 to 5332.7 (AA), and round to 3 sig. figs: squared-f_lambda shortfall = 9.08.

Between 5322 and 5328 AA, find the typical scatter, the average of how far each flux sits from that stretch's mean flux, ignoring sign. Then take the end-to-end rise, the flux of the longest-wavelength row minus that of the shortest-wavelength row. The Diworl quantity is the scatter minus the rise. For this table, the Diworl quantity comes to 7.2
